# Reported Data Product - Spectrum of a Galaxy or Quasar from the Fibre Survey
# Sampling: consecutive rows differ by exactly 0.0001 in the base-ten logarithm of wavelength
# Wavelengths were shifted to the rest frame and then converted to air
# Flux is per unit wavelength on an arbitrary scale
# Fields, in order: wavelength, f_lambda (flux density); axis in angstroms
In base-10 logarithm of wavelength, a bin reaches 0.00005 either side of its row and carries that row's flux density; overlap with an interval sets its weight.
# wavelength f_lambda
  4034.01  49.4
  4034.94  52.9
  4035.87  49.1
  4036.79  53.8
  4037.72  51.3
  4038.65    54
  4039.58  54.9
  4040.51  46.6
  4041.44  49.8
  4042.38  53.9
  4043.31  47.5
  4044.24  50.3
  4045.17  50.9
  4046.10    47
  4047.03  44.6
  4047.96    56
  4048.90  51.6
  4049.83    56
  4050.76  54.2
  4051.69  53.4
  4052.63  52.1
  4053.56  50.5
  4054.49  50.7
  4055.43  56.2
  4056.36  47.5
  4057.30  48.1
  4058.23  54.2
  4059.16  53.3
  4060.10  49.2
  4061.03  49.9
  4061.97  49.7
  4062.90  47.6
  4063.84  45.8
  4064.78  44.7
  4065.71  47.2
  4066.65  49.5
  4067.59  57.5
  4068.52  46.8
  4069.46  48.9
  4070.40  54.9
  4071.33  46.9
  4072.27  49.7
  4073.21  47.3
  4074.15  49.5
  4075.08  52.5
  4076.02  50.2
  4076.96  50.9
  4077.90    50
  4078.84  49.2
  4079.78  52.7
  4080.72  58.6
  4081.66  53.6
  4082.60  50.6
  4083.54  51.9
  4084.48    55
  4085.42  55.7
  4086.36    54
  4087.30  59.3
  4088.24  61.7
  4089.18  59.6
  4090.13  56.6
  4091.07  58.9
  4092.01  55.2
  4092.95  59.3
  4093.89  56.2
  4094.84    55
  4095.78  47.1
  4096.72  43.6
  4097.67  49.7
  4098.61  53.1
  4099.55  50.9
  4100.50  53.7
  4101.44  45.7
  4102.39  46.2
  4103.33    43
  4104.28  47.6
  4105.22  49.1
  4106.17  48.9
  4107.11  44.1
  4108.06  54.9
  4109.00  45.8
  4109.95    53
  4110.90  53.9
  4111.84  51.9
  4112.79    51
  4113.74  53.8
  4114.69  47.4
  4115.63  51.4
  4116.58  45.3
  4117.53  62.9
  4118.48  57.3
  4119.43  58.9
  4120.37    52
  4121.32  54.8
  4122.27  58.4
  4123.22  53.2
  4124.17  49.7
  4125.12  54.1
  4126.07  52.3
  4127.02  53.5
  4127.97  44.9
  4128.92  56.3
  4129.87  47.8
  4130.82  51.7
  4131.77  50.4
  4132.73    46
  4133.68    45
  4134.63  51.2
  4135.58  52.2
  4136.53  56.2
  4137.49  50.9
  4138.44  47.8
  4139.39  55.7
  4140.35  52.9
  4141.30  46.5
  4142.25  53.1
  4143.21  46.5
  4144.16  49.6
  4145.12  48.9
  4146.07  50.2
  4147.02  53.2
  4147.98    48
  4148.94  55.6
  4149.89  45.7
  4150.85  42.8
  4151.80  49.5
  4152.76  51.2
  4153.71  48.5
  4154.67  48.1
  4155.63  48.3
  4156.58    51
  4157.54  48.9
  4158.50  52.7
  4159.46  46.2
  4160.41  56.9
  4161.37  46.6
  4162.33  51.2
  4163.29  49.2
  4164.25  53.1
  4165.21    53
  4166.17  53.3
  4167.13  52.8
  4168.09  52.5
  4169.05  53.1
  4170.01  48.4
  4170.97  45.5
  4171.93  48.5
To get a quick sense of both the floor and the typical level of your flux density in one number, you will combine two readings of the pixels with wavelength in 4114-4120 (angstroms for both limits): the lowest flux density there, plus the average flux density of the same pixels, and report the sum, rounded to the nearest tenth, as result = 99.2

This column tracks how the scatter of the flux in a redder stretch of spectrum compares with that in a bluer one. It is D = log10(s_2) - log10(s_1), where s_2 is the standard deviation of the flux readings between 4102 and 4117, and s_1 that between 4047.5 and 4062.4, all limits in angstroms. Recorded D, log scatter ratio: 0.12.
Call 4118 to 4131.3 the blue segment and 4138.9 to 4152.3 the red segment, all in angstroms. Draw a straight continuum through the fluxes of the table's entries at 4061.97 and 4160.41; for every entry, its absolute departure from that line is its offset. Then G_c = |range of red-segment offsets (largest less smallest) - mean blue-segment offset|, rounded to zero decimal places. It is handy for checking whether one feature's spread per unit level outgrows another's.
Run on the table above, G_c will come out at 10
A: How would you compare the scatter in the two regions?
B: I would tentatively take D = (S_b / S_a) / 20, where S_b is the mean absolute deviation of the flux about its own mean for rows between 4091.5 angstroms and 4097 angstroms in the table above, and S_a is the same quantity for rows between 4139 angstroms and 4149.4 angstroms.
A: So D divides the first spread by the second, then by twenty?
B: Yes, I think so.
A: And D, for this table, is 0.09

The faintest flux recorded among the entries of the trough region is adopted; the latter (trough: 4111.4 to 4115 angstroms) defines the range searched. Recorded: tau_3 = 47.4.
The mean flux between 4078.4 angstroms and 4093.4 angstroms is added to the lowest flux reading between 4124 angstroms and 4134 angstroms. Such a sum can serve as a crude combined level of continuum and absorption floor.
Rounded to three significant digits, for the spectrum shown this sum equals 101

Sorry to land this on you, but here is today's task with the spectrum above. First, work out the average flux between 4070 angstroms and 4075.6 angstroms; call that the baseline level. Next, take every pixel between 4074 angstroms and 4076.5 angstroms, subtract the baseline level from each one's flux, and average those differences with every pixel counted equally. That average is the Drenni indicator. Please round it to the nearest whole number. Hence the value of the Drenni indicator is 1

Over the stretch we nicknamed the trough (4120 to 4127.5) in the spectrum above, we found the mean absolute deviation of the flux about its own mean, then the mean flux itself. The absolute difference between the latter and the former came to 51.8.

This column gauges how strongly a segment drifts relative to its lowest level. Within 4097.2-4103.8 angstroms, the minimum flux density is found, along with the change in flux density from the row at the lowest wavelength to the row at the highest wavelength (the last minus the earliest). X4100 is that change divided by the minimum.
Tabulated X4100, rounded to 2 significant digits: -0.16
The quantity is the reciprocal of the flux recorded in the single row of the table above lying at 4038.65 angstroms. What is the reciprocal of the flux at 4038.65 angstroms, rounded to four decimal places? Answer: 0.0185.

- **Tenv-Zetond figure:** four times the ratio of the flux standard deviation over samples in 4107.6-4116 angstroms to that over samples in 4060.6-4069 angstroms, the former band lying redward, 3.3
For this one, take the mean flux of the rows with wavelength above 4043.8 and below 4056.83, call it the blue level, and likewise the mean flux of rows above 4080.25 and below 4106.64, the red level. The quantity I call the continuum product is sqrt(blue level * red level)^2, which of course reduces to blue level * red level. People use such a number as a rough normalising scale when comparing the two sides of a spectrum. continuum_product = 2722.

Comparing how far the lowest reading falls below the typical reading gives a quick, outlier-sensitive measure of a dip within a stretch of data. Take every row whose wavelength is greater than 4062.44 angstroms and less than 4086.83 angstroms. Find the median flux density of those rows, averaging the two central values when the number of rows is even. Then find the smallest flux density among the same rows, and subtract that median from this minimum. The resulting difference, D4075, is -5.4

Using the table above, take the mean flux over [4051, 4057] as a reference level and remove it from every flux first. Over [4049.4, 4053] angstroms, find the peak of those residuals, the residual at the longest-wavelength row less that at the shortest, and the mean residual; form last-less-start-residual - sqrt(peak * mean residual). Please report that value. -7.0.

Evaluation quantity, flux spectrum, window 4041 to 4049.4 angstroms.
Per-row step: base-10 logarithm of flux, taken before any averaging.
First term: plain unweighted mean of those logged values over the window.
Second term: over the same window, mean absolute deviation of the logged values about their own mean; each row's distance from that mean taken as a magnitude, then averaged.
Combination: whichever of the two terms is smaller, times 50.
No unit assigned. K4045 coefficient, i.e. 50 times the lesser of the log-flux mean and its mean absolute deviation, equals 1.1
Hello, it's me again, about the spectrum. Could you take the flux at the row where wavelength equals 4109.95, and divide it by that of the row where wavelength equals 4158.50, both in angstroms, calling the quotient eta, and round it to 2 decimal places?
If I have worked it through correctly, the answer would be 1.01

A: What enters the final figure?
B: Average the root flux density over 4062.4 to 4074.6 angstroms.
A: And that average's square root 2.64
